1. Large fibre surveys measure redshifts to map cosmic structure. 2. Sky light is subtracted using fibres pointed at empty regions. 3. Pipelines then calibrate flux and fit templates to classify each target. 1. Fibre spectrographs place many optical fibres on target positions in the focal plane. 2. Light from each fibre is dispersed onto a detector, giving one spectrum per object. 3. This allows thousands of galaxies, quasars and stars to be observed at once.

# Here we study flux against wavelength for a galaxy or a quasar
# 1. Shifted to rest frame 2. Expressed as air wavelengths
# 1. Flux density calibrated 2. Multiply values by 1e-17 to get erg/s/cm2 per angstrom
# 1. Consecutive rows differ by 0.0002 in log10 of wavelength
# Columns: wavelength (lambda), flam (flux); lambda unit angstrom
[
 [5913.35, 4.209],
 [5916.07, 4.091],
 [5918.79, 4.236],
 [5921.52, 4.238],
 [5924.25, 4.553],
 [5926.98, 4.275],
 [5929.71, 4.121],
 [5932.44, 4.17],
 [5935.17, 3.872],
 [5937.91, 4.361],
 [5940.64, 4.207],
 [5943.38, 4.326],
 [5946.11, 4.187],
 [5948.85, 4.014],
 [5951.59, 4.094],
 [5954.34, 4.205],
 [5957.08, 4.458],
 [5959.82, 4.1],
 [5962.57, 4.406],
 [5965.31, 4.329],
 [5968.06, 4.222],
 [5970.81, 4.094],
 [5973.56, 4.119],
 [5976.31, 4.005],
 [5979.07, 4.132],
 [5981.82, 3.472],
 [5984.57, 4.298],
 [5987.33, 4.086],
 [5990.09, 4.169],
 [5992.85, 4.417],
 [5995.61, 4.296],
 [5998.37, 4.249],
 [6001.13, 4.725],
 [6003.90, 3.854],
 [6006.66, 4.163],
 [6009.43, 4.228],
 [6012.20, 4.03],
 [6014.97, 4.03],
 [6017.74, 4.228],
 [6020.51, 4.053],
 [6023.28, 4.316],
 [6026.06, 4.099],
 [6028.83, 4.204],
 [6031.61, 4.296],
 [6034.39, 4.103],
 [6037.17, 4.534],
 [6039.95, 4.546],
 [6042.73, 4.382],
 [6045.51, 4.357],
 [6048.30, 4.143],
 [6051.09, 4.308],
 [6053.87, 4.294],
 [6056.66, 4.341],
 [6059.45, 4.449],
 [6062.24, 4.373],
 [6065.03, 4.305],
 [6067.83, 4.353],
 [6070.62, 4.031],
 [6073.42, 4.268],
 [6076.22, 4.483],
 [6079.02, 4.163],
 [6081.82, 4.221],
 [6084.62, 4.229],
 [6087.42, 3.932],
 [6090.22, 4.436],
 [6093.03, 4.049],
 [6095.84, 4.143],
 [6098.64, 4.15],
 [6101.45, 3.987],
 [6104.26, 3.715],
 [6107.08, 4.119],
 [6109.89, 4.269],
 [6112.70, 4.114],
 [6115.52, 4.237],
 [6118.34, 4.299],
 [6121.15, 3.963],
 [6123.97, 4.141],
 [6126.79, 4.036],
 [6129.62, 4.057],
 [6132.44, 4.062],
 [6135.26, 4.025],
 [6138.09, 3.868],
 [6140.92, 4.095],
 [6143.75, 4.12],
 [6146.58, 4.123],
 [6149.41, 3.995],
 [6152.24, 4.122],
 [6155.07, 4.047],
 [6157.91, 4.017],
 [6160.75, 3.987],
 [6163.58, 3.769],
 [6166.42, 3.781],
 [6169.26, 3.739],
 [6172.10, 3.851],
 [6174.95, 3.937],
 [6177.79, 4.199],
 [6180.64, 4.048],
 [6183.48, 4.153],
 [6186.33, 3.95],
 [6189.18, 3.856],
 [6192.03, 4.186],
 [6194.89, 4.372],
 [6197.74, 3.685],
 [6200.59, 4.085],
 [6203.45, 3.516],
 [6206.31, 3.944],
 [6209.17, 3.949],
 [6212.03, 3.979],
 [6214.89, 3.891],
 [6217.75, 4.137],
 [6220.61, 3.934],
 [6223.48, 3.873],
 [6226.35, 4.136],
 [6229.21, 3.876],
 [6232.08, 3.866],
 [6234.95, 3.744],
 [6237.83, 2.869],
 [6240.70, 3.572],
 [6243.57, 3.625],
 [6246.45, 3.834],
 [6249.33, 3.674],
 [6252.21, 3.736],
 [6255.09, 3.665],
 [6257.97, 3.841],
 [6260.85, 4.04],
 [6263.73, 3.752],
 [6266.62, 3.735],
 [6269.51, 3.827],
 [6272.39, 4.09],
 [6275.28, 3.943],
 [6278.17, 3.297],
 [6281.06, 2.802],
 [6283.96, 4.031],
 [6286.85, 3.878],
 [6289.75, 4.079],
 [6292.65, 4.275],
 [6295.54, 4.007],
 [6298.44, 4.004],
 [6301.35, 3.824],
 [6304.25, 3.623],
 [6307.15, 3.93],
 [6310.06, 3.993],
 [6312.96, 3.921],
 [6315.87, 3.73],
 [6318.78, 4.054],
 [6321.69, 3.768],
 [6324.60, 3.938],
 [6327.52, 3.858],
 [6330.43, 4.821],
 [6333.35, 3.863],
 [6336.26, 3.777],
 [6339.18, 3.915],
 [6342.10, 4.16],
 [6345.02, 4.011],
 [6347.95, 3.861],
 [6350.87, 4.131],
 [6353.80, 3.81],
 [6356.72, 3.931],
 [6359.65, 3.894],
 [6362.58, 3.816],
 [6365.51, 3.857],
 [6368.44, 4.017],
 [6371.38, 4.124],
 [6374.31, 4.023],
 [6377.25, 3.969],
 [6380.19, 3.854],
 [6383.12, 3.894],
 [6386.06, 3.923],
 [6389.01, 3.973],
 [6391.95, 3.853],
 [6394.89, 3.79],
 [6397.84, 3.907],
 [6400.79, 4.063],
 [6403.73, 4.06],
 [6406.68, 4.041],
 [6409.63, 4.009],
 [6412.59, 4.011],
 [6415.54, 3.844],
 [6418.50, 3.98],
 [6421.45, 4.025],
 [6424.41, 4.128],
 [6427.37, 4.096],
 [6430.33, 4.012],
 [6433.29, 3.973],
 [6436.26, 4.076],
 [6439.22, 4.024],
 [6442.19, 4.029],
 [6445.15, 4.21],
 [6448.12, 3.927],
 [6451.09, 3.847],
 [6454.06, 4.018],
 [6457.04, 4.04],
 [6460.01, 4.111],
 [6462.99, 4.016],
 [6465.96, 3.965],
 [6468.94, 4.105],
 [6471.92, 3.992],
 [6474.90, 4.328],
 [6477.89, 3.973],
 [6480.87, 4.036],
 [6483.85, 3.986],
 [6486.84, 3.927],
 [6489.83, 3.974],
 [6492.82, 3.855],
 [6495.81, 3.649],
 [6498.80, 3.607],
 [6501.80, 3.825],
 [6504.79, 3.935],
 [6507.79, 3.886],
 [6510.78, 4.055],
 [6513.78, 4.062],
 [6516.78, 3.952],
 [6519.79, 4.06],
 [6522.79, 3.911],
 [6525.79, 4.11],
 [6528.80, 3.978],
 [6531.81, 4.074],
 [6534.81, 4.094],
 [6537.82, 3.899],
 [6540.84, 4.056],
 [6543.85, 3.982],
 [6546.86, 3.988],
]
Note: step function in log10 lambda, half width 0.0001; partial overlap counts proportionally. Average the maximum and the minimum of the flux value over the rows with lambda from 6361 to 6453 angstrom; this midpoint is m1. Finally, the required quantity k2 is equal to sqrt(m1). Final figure 2.00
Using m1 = 4.00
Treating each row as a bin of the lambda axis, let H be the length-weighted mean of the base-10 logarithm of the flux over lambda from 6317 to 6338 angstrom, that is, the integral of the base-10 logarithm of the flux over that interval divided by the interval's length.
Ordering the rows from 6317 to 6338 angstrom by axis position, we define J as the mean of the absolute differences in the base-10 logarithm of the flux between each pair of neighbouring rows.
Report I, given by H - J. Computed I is 0.558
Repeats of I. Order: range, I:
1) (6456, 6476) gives 0.596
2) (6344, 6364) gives 0.575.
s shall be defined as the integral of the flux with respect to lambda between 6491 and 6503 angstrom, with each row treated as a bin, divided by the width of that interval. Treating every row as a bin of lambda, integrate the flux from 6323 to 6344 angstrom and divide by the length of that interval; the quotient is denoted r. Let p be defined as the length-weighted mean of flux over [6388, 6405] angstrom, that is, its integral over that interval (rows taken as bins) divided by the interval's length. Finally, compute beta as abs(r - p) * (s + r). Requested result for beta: 0.8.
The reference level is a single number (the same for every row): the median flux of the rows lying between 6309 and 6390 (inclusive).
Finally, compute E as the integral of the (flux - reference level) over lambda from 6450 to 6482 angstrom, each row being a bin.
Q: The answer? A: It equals 4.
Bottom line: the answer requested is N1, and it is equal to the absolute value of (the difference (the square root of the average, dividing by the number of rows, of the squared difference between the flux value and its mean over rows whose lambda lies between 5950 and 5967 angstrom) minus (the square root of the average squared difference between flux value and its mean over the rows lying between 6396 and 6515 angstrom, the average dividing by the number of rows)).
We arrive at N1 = 0.02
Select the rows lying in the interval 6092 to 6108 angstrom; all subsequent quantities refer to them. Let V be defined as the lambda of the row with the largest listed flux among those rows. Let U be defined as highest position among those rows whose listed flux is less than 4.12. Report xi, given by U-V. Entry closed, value 8.4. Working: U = 6107.08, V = 6098.64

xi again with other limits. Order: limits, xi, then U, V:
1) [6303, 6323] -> 2.9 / 6321.69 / 6318.78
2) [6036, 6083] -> 30.7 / 6070.62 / 6039.95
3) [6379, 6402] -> 0.0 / 6400.79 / 6400.79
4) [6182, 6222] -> 25.7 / 6220.61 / 6194.89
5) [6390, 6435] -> 8.9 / 6433.29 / 6424.41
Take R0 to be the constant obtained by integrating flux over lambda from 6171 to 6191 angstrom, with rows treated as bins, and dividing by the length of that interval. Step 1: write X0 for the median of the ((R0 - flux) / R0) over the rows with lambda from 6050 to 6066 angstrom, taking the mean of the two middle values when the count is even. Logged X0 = -0.08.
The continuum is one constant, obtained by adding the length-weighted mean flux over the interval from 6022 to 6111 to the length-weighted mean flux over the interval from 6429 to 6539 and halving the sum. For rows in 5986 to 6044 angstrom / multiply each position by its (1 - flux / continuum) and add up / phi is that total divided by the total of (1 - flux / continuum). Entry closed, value 6020.1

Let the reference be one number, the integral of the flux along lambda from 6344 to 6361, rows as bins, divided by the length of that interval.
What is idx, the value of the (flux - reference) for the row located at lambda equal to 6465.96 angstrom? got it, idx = 0.03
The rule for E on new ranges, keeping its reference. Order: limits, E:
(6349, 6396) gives 0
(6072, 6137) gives 14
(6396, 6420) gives 2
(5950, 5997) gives 12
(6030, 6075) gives 18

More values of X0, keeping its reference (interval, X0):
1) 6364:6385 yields 0.01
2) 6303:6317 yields 0.02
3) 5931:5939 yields -0.04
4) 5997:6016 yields -0.04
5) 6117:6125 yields -0.03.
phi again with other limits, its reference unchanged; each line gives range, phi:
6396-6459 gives 6426.7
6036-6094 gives 6057.1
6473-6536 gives 6503.0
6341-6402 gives 6374.0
